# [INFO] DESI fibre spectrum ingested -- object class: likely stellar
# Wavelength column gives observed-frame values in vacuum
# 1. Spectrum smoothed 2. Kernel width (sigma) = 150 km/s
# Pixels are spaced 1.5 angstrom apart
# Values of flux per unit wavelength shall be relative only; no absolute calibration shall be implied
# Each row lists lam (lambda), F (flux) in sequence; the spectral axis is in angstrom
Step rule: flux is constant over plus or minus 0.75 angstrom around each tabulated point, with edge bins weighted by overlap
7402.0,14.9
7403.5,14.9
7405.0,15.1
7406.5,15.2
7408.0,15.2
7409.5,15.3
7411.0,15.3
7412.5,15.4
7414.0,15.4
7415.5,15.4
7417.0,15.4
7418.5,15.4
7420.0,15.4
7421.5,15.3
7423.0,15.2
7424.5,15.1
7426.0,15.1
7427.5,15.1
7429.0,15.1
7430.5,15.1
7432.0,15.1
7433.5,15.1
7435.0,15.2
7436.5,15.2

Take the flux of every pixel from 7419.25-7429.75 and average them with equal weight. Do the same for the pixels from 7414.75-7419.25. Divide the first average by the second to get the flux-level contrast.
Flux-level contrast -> 0.986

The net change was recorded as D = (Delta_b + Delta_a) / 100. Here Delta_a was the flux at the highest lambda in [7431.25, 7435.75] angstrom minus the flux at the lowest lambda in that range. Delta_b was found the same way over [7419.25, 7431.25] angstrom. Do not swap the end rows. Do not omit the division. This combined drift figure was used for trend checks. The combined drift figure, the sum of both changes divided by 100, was -0.002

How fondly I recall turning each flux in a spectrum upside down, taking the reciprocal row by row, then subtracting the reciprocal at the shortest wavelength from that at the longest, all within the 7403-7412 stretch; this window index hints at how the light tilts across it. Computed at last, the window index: -0.0018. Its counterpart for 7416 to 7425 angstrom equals 0.0013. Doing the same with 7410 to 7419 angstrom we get -0.0004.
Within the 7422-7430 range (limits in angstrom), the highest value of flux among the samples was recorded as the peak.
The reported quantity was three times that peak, 45.6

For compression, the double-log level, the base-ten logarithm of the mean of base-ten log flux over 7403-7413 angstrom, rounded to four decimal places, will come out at 0.0726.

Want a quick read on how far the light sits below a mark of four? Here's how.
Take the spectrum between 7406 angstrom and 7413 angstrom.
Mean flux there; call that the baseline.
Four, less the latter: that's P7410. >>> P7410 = -11.3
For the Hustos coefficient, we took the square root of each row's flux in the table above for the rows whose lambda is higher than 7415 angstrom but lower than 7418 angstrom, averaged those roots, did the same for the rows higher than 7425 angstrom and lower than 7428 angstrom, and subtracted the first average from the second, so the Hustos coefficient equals -0.04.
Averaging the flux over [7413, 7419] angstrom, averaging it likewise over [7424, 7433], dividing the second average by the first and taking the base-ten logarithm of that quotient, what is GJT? -0.0085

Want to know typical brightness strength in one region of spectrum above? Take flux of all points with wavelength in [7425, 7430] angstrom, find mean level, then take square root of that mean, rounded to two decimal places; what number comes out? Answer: 3.89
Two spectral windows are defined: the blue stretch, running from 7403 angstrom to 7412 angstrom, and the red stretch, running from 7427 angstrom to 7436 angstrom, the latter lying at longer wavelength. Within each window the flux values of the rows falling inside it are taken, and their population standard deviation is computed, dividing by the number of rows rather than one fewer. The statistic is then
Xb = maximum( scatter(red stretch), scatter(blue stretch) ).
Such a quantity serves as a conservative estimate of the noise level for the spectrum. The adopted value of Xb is 0.137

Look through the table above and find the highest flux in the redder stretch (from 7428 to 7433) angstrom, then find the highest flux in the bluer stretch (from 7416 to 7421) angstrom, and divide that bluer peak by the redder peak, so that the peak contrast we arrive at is 1.02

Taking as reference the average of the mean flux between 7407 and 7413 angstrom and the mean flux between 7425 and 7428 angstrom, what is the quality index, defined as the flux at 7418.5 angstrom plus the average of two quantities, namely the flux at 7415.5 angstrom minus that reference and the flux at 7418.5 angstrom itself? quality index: 23.2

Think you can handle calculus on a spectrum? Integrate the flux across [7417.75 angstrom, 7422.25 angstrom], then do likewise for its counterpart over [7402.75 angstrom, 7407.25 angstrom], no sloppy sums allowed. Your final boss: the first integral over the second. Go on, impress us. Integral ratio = 1.02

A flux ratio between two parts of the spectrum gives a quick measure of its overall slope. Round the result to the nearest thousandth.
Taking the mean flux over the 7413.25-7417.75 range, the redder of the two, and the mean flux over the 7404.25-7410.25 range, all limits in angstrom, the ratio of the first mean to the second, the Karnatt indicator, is 1.013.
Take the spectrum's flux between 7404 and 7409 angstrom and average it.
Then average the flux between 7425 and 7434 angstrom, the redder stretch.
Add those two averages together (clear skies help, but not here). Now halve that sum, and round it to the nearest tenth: 15.1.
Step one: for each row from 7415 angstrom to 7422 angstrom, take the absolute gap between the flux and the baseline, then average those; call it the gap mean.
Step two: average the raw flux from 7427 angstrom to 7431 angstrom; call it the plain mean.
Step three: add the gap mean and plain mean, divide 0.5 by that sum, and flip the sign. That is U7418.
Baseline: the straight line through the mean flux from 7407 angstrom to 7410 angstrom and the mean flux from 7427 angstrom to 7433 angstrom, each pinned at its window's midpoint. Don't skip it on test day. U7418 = -0.0327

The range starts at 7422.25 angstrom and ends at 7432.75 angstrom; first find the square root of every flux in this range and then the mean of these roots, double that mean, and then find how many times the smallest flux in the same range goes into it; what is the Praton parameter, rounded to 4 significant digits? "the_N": 0.5149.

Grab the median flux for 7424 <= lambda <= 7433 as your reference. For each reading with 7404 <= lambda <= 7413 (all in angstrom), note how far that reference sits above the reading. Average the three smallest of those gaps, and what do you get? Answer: -0.23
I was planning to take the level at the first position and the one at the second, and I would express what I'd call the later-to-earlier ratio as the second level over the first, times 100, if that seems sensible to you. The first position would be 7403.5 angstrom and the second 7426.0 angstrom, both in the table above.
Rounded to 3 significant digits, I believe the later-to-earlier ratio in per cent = 101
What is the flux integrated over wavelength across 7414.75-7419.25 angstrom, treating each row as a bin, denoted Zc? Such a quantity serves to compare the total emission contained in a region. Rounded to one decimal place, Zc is 69.3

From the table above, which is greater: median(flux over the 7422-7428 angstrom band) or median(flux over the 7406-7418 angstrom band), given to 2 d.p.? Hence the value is 15.35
